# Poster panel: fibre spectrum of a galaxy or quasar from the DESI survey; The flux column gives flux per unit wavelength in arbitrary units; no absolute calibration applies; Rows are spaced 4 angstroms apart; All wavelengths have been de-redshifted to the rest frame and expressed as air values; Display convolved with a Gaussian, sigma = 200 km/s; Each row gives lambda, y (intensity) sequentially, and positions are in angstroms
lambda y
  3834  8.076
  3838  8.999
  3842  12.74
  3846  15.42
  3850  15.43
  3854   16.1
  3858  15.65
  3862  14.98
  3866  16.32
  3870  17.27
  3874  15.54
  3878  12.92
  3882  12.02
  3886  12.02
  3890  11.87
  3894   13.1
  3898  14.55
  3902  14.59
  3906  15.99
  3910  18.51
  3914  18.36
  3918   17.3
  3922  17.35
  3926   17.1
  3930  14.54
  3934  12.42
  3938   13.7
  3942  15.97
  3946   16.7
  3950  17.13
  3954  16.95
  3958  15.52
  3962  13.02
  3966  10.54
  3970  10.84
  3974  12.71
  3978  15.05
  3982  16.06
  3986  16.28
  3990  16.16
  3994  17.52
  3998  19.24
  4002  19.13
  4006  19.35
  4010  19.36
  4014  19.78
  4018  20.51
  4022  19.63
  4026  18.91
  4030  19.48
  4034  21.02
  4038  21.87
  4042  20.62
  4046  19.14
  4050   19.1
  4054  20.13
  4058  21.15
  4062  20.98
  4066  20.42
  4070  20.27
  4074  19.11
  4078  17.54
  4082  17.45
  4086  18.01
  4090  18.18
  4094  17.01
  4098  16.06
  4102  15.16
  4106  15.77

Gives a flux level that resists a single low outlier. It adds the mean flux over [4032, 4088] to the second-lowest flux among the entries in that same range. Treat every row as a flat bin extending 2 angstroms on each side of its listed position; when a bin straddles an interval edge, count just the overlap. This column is 37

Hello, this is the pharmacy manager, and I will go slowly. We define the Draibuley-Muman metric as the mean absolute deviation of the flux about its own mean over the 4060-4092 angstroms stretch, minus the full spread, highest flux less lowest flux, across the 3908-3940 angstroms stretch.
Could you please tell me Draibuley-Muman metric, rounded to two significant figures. -4.9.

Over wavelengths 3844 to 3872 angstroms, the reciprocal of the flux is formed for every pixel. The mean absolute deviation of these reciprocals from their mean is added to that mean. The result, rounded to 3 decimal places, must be 0.065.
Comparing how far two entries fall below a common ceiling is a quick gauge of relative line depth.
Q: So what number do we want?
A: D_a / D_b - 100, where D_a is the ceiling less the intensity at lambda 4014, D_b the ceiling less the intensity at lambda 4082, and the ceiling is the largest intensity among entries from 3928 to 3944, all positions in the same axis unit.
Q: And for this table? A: -97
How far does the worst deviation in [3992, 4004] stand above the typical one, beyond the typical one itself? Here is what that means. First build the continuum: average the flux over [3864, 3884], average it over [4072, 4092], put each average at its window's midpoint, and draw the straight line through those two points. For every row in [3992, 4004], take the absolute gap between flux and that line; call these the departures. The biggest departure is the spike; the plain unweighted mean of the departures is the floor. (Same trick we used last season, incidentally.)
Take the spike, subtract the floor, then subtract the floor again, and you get -1.3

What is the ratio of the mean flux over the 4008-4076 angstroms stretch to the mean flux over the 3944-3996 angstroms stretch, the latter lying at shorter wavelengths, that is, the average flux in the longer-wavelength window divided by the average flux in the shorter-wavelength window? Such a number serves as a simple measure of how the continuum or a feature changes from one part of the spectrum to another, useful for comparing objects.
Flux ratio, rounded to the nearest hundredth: 1.34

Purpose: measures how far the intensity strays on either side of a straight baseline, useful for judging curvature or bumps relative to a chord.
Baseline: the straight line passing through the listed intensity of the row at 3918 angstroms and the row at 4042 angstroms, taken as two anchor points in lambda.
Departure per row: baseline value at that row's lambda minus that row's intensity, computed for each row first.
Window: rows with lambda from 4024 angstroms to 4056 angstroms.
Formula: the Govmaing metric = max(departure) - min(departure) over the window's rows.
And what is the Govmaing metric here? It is 3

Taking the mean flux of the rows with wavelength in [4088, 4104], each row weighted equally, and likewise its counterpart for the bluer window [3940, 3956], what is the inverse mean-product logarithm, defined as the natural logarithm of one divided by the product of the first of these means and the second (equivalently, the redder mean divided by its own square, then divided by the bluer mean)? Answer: -5.62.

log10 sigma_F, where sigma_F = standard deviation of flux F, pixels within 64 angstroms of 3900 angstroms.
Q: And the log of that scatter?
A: 0.34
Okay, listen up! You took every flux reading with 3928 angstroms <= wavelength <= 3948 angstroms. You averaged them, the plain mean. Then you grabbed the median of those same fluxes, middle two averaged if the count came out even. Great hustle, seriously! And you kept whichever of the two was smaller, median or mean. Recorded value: 15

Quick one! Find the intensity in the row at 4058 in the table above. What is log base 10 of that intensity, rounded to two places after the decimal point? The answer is 1.33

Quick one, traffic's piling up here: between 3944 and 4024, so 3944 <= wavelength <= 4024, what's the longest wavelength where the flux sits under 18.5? 3994 angstroms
